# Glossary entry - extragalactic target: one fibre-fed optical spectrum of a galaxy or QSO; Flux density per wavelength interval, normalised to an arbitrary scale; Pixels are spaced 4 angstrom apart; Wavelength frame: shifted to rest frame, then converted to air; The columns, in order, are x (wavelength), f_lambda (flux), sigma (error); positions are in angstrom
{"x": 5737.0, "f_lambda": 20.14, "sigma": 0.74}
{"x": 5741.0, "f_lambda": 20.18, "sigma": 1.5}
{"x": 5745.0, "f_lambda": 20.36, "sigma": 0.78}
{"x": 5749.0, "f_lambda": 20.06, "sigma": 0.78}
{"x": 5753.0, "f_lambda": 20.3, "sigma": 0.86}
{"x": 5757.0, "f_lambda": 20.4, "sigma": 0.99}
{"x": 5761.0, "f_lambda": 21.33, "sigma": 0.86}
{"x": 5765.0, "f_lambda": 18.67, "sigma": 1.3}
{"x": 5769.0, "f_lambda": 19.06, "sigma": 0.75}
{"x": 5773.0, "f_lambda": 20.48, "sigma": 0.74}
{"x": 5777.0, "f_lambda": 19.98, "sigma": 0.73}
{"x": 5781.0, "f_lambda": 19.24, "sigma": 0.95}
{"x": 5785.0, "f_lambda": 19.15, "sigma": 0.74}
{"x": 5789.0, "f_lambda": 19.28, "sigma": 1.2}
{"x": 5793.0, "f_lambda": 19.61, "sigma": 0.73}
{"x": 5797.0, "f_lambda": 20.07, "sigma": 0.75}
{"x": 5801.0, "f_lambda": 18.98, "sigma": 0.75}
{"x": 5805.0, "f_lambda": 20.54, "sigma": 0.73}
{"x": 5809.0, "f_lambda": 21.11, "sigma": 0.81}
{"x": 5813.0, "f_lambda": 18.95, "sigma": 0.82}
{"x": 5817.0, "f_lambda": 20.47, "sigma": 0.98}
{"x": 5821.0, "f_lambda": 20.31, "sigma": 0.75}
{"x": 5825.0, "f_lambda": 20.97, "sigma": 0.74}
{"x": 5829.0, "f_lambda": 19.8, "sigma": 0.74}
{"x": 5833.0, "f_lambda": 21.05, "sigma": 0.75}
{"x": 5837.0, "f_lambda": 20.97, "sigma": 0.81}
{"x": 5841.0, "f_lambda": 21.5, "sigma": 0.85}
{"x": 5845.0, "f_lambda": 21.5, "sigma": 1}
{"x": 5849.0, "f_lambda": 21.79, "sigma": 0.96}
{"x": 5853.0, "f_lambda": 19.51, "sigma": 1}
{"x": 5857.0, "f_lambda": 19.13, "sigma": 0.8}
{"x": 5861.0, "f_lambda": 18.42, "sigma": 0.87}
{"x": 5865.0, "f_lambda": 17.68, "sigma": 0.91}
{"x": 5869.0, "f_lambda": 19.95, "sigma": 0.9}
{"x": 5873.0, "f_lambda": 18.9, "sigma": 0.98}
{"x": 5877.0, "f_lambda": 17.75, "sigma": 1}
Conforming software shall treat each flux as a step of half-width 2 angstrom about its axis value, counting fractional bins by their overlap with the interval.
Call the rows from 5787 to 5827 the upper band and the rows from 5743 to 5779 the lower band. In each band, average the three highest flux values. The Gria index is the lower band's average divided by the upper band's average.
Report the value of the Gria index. 0.993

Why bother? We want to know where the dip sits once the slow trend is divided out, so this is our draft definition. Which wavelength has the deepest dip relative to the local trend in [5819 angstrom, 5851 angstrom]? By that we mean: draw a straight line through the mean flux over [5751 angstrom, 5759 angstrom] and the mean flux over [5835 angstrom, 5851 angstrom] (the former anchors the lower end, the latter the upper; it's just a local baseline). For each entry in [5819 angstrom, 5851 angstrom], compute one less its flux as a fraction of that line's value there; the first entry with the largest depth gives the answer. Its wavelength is 5829.0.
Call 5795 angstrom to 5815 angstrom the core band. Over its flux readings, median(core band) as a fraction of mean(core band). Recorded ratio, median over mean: 1.01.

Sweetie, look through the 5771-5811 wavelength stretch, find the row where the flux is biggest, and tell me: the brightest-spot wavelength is 5809.0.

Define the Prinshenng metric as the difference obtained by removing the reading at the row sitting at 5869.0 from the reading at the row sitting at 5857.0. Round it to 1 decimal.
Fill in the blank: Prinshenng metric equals -0.8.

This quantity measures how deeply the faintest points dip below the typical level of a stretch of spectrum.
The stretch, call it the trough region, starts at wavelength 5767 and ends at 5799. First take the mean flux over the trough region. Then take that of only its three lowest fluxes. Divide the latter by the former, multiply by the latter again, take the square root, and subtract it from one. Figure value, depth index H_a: -3.32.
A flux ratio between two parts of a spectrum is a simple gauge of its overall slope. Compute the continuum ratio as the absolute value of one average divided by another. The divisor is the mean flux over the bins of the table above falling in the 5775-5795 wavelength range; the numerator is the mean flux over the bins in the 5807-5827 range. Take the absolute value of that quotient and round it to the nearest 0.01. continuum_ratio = 1.05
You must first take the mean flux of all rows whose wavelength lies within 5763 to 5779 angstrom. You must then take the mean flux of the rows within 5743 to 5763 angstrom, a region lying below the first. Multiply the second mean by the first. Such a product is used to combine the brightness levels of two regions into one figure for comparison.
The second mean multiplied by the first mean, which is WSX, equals 401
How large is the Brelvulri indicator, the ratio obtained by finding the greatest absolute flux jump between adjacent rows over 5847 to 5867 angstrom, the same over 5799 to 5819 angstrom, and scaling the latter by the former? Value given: 0.95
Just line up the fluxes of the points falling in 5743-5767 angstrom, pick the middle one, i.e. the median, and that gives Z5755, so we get 20.3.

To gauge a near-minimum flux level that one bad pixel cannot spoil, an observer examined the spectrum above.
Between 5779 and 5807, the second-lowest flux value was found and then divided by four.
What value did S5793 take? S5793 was 4.79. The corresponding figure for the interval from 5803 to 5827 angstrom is 5.08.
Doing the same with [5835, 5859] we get 4.88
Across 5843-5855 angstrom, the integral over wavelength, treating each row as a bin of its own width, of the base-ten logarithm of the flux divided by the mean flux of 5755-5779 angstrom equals 0.23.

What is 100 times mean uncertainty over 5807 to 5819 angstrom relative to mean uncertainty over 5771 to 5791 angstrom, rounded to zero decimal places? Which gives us 100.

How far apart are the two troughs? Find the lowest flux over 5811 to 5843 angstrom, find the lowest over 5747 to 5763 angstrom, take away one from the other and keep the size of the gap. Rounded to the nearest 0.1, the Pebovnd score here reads 1.1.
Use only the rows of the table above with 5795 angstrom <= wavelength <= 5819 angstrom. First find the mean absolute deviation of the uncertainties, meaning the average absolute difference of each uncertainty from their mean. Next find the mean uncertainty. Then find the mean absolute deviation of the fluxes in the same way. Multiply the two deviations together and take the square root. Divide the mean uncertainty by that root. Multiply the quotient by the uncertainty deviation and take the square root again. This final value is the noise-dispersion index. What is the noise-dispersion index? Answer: 0.49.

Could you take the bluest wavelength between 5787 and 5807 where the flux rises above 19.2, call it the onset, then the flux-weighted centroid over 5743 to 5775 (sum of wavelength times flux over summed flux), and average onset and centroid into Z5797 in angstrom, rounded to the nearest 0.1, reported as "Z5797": 5773.9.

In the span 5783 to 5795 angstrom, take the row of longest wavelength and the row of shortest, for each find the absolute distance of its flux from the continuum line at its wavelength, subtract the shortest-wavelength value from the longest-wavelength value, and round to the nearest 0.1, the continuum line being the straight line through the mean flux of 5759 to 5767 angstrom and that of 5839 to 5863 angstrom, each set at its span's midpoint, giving -0.4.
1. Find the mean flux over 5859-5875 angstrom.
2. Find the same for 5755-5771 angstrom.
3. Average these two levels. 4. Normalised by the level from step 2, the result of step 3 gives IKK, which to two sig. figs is 0.97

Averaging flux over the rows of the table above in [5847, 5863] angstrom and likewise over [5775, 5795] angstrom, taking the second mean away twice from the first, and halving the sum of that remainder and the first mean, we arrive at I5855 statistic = 0.3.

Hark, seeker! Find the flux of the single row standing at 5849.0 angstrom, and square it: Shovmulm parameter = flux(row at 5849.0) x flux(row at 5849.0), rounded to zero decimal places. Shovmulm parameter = 475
